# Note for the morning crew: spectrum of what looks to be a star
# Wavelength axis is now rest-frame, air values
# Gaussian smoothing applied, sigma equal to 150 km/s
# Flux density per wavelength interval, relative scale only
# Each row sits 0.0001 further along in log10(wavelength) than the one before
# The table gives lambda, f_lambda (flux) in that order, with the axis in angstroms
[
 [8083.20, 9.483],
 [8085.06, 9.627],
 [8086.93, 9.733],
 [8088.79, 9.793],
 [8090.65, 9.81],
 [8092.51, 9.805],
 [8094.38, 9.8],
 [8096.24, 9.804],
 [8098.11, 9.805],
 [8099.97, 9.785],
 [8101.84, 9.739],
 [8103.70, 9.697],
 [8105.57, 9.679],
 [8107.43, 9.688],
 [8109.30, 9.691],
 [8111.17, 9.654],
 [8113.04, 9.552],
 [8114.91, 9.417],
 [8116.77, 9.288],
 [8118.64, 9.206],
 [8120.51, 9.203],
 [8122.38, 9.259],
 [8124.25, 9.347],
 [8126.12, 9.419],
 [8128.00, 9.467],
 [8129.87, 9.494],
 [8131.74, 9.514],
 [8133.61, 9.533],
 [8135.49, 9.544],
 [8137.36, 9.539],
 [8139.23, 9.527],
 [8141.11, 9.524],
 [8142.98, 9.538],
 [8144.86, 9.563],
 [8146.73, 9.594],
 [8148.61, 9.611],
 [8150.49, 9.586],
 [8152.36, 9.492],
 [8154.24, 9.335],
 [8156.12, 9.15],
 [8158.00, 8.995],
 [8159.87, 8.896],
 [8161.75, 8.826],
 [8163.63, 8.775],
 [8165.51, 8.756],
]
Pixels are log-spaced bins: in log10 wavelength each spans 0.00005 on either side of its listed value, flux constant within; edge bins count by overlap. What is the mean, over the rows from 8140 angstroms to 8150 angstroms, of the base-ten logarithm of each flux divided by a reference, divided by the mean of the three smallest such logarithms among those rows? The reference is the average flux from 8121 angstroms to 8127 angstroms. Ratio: 1.1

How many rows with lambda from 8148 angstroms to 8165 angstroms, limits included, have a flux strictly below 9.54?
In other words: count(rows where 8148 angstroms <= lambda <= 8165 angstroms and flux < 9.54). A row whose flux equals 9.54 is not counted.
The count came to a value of 7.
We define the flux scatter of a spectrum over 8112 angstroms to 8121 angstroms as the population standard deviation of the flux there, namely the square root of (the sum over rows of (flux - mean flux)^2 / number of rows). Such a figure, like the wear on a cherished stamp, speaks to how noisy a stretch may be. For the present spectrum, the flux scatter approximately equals 0.13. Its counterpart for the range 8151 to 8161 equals 0.22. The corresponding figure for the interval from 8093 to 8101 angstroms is 0.01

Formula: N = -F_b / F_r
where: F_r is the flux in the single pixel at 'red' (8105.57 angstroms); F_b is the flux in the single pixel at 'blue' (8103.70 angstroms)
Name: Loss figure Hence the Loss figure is -1.00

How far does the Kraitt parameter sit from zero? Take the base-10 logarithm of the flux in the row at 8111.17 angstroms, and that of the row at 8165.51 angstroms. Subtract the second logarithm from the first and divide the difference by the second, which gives 0.045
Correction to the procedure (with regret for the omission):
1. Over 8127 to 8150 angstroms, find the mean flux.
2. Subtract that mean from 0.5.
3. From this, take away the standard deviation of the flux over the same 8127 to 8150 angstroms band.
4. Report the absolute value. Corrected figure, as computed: 9.07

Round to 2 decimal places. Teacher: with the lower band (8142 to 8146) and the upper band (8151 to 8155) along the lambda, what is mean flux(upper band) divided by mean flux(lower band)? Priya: 0.99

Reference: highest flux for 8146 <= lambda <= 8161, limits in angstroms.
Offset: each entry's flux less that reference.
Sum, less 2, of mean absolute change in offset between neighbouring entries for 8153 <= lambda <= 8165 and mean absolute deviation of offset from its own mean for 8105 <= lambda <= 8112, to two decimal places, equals -1.88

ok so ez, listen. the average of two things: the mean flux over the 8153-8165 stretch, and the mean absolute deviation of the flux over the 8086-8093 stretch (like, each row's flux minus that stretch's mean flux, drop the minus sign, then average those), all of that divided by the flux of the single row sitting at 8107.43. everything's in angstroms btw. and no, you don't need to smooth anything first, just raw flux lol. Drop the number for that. 0.466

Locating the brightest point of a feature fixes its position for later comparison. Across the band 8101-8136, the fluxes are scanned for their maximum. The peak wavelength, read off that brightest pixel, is 8101.84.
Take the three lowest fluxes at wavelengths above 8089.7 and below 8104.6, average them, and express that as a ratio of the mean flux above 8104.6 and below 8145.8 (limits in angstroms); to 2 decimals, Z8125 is 1.03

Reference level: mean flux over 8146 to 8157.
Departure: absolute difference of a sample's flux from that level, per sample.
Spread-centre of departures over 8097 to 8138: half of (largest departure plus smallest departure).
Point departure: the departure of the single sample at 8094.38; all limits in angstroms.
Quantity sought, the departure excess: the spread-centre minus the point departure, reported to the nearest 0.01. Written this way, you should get -0.16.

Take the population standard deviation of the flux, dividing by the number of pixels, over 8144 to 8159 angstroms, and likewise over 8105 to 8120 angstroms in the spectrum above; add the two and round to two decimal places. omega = 0.40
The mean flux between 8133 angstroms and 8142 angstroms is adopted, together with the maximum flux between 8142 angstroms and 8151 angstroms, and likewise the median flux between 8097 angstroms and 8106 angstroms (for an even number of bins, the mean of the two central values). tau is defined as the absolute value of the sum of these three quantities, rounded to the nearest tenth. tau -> 28.9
